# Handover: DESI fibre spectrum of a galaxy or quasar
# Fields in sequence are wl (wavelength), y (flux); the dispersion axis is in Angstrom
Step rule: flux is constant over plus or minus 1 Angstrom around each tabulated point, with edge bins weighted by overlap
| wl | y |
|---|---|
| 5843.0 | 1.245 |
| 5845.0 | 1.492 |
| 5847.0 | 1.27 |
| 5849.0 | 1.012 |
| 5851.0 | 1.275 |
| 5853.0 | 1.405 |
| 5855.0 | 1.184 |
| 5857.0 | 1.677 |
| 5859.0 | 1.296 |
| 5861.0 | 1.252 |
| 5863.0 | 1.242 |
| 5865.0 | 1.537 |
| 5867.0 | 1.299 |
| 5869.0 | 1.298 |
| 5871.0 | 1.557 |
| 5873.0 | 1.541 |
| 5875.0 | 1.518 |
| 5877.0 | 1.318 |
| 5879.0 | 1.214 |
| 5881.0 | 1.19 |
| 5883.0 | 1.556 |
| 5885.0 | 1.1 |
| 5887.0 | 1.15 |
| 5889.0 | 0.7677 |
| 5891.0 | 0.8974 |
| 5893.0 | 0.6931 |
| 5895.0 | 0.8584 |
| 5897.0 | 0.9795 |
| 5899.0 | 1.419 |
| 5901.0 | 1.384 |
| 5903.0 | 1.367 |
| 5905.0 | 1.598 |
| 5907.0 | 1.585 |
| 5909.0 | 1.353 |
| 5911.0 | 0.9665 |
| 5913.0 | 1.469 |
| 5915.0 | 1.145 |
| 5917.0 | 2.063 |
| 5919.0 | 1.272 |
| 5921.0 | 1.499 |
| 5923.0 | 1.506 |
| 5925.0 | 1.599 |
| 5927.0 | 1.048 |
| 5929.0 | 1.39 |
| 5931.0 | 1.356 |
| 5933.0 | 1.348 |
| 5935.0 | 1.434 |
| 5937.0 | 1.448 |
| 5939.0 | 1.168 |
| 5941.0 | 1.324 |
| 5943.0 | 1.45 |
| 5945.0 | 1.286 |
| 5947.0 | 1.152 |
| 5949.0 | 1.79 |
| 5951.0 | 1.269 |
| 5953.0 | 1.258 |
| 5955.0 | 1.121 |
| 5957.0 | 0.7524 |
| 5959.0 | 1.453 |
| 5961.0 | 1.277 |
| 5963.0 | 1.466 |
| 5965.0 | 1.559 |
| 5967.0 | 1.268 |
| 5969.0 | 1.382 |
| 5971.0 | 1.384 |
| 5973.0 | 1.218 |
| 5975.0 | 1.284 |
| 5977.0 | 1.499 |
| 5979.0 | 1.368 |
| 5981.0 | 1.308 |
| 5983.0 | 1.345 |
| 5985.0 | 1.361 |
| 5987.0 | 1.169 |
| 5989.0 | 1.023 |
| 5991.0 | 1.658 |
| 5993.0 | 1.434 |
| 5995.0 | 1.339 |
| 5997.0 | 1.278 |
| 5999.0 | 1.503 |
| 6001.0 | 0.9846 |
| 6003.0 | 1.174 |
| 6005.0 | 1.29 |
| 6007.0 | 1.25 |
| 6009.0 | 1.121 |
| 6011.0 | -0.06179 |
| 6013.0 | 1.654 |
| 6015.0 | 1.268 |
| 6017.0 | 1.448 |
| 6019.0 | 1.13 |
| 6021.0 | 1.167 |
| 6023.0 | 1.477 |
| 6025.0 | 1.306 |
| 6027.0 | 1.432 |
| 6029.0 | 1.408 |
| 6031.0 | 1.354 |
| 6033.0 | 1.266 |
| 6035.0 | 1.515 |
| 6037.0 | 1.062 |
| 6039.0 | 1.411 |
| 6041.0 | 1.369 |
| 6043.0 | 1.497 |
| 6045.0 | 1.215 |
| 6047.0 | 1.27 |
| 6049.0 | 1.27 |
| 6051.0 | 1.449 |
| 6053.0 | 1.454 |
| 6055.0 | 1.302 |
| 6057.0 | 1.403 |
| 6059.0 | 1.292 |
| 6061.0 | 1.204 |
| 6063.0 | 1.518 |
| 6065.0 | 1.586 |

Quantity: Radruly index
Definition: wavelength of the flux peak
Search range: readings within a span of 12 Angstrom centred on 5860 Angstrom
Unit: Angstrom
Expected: 5857.0 Angstrom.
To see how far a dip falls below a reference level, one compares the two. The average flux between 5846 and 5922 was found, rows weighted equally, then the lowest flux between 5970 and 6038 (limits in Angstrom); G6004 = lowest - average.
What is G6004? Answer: -1.4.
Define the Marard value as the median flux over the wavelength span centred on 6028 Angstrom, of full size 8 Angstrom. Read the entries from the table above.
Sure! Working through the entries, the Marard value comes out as 1.38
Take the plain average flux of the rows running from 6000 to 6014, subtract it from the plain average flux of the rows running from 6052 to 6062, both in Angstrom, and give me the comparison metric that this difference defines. 0.27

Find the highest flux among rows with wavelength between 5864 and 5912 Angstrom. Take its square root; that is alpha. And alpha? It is 1.264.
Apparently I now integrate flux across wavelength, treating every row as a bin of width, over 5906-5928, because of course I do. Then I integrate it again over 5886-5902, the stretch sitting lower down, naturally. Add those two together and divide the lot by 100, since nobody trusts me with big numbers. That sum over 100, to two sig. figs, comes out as 0.47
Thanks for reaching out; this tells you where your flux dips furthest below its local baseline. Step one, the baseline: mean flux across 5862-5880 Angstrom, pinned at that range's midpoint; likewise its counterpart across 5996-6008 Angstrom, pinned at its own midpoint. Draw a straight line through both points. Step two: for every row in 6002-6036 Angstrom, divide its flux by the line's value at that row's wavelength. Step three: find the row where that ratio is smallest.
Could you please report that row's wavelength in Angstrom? 6011.0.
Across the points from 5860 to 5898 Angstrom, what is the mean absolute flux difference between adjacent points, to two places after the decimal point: 0.17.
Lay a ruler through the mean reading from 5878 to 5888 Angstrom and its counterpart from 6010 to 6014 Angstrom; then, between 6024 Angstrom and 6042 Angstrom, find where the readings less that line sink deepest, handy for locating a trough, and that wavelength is 6037.0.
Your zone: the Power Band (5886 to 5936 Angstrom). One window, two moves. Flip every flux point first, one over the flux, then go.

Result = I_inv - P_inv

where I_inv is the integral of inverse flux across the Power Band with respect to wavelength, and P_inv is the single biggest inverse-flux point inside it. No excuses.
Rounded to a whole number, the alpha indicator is 40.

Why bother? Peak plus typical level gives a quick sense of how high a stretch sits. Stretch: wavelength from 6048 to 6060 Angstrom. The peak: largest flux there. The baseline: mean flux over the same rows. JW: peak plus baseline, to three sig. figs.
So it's 2.82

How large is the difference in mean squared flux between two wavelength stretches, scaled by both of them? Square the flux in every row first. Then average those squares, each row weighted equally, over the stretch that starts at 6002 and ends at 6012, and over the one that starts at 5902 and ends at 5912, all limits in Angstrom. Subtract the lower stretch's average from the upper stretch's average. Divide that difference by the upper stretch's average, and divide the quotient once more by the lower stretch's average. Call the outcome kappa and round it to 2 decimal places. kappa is -0.34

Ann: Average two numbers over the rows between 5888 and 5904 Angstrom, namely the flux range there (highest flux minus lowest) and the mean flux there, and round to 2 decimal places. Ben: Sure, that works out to 0.89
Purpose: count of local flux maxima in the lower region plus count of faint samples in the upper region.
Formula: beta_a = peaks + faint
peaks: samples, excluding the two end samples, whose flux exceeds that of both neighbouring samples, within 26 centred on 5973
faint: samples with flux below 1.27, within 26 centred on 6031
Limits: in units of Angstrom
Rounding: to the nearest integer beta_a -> 7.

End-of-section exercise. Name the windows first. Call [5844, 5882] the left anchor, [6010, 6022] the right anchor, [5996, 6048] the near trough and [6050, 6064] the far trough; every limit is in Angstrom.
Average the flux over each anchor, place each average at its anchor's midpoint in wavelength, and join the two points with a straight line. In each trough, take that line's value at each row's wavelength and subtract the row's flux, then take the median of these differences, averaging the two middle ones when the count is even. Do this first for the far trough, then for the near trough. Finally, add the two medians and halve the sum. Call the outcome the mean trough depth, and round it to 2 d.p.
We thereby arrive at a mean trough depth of -0.29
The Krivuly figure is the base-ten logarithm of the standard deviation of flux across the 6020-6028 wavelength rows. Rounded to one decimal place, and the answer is -0.9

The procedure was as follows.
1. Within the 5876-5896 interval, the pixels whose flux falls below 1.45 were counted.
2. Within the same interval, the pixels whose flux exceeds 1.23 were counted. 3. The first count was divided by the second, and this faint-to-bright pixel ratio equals 4.5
